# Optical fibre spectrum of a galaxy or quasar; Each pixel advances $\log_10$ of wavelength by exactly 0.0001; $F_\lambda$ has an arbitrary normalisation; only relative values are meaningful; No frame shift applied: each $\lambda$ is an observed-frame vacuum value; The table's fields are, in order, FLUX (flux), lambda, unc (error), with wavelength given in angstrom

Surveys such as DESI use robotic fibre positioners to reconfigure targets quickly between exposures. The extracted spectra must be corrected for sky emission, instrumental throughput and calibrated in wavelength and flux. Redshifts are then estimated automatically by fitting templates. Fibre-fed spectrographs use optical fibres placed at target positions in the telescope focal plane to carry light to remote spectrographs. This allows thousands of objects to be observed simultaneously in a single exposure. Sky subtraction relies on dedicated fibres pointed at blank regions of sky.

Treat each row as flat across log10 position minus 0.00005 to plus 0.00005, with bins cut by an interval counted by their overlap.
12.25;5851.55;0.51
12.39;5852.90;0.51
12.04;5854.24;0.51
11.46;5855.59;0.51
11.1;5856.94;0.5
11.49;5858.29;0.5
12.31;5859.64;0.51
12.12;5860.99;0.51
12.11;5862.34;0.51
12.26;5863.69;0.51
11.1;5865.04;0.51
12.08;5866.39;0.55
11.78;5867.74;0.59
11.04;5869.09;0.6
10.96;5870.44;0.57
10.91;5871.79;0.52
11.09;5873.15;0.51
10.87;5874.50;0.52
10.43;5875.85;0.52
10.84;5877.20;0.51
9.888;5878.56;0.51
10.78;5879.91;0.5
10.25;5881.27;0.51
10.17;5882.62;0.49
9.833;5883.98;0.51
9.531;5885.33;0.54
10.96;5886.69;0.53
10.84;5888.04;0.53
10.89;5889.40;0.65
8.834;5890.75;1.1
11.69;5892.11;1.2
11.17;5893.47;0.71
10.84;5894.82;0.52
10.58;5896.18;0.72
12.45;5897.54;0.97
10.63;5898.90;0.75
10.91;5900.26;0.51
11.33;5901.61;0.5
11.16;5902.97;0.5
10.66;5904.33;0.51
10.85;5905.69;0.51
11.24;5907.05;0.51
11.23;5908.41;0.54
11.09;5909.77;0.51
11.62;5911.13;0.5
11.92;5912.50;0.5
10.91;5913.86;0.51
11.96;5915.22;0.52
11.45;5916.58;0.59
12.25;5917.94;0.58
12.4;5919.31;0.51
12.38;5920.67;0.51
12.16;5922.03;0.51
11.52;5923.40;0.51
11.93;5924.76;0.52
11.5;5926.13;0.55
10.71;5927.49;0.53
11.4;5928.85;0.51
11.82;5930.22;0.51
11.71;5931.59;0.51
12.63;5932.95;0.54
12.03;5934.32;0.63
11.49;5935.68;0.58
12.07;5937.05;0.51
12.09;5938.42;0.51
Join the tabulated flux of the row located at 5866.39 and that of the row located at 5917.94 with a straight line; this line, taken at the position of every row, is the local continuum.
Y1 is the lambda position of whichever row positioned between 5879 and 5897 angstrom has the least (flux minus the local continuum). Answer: 5890.75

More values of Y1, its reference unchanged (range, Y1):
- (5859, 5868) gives 5865.04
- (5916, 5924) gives 5916.58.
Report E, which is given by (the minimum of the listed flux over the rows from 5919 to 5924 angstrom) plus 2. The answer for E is 13.5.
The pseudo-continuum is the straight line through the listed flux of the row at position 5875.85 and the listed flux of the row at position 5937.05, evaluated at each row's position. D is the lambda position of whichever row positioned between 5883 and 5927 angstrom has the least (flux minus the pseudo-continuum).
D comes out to 5890.75 angstrom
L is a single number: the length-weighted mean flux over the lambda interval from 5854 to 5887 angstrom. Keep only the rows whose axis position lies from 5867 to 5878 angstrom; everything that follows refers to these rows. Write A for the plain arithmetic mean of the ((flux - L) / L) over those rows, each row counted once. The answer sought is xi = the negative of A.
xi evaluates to 0.01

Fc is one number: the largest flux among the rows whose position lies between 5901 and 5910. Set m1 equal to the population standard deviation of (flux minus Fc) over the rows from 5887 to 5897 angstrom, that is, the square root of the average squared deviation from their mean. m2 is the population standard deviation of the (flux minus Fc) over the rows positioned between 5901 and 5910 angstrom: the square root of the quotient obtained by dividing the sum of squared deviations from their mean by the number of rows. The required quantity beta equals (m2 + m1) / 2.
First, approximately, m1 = 0.8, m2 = 0.22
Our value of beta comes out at 0.52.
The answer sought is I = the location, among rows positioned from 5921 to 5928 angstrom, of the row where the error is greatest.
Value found 5926.13 angstrom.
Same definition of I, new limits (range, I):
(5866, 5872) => 5869.09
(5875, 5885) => 5875.85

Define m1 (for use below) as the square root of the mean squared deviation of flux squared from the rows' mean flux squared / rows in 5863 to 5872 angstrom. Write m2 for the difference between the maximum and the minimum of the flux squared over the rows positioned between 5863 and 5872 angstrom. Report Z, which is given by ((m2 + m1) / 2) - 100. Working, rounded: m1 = 12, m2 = 31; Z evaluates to -78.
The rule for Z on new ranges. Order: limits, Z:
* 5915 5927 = -84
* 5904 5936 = -71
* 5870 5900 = -54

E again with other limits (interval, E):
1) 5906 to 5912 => 13.1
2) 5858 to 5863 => 13.5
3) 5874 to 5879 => 11.9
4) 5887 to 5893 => 10.8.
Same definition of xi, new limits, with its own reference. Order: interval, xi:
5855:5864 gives -0.07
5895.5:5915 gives -0.01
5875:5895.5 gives 0.06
